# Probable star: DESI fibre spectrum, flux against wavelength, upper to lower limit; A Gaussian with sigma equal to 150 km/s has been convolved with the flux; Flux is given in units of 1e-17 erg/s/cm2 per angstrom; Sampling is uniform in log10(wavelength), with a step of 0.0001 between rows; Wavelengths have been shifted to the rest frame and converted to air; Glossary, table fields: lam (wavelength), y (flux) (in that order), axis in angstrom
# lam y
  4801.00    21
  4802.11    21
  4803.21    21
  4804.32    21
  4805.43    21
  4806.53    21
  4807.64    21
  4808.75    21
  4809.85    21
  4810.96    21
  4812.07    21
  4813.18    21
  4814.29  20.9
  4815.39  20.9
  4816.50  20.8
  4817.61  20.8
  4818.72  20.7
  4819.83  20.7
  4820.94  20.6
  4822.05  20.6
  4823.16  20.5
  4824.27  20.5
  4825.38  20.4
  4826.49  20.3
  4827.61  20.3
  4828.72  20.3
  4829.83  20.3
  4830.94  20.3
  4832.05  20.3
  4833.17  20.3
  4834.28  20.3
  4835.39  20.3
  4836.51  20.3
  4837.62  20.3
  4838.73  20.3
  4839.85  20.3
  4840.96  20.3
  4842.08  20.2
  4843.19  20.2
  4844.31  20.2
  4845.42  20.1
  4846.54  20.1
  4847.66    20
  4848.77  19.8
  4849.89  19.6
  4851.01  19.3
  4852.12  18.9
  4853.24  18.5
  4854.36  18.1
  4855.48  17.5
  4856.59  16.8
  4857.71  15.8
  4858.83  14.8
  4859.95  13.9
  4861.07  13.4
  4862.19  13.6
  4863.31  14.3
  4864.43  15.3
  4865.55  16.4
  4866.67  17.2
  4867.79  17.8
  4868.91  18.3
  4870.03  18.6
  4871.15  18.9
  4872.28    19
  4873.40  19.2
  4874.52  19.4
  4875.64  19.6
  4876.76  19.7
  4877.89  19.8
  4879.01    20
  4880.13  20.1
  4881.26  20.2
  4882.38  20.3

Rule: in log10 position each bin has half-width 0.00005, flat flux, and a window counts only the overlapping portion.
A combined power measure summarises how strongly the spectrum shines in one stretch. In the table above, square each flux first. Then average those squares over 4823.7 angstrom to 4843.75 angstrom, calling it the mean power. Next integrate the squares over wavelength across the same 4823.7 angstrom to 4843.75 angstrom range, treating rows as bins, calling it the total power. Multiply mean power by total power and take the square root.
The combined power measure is 1846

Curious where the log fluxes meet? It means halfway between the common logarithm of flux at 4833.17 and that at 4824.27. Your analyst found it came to 1.31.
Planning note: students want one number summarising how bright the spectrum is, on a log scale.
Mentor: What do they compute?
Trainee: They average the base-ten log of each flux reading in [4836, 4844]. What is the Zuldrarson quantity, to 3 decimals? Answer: 1.307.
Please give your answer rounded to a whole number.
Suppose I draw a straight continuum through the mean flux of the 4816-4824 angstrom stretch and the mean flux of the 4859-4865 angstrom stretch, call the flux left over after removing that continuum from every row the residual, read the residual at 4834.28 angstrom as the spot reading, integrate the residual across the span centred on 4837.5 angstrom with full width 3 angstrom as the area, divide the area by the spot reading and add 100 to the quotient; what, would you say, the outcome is 104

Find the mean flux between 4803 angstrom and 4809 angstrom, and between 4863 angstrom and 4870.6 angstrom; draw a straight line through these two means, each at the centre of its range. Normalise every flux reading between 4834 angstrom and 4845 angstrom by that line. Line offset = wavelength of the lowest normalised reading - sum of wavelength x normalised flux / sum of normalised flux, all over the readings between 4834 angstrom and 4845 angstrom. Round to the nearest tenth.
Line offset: -5.0 angstrom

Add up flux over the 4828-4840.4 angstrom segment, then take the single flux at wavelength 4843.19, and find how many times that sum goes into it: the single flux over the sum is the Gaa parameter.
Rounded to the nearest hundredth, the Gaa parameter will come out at 0.09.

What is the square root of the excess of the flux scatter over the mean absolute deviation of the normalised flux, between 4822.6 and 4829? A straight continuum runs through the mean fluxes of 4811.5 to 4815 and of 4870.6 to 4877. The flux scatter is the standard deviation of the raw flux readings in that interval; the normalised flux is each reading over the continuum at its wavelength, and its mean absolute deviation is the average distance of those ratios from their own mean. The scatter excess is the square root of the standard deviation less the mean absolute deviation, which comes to 0.3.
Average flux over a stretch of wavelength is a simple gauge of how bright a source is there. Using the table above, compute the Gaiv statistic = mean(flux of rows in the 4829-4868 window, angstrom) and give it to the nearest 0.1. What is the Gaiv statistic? 18.4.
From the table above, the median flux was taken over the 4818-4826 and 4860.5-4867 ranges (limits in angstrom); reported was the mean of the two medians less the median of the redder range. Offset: 2.9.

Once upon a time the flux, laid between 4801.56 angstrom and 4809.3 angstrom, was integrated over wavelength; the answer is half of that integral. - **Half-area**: 81.3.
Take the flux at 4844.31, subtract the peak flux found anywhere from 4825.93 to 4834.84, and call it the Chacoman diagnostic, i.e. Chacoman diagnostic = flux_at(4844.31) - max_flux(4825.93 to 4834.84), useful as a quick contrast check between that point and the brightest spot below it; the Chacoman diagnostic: -0.10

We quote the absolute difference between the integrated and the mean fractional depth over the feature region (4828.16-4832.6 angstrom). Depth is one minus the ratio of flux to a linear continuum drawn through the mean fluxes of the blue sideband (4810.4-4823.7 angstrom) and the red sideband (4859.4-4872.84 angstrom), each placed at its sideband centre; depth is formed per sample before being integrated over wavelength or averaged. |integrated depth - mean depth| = 0.12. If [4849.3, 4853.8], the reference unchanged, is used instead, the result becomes 0.27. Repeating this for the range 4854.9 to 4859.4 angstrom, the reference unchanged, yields 0.20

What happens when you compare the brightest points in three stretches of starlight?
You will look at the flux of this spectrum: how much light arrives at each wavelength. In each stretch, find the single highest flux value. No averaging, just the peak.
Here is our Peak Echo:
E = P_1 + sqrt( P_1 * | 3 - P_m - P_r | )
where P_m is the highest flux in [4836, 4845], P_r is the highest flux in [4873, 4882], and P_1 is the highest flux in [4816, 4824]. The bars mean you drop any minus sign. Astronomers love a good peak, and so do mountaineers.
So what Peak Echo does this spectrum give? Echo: 49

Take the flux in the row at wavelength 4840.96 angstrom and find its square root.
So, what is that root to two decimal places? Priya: 4.51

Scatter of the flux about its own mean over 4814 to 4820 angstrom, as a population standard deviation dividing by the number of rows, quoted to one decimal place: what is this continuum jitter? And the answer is 0.1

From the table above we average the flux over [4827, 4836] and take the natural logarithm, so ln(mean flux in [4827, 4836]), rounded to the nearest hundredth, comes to 3.01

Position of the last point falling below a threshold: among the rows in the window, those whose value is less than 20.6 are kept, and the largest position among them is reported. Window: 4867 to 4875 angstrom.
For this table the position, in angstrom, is 4874.52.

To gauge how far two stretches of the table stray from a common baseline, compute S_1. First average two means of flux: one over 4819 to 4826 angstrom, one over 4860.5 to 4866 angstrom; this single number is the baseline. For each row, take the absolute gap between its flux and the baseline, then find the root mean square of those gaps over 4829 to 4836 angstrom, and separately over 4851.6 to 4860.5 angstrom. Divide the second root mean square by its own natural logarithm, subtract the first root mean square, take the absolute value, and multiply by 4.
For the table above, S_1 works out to 1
